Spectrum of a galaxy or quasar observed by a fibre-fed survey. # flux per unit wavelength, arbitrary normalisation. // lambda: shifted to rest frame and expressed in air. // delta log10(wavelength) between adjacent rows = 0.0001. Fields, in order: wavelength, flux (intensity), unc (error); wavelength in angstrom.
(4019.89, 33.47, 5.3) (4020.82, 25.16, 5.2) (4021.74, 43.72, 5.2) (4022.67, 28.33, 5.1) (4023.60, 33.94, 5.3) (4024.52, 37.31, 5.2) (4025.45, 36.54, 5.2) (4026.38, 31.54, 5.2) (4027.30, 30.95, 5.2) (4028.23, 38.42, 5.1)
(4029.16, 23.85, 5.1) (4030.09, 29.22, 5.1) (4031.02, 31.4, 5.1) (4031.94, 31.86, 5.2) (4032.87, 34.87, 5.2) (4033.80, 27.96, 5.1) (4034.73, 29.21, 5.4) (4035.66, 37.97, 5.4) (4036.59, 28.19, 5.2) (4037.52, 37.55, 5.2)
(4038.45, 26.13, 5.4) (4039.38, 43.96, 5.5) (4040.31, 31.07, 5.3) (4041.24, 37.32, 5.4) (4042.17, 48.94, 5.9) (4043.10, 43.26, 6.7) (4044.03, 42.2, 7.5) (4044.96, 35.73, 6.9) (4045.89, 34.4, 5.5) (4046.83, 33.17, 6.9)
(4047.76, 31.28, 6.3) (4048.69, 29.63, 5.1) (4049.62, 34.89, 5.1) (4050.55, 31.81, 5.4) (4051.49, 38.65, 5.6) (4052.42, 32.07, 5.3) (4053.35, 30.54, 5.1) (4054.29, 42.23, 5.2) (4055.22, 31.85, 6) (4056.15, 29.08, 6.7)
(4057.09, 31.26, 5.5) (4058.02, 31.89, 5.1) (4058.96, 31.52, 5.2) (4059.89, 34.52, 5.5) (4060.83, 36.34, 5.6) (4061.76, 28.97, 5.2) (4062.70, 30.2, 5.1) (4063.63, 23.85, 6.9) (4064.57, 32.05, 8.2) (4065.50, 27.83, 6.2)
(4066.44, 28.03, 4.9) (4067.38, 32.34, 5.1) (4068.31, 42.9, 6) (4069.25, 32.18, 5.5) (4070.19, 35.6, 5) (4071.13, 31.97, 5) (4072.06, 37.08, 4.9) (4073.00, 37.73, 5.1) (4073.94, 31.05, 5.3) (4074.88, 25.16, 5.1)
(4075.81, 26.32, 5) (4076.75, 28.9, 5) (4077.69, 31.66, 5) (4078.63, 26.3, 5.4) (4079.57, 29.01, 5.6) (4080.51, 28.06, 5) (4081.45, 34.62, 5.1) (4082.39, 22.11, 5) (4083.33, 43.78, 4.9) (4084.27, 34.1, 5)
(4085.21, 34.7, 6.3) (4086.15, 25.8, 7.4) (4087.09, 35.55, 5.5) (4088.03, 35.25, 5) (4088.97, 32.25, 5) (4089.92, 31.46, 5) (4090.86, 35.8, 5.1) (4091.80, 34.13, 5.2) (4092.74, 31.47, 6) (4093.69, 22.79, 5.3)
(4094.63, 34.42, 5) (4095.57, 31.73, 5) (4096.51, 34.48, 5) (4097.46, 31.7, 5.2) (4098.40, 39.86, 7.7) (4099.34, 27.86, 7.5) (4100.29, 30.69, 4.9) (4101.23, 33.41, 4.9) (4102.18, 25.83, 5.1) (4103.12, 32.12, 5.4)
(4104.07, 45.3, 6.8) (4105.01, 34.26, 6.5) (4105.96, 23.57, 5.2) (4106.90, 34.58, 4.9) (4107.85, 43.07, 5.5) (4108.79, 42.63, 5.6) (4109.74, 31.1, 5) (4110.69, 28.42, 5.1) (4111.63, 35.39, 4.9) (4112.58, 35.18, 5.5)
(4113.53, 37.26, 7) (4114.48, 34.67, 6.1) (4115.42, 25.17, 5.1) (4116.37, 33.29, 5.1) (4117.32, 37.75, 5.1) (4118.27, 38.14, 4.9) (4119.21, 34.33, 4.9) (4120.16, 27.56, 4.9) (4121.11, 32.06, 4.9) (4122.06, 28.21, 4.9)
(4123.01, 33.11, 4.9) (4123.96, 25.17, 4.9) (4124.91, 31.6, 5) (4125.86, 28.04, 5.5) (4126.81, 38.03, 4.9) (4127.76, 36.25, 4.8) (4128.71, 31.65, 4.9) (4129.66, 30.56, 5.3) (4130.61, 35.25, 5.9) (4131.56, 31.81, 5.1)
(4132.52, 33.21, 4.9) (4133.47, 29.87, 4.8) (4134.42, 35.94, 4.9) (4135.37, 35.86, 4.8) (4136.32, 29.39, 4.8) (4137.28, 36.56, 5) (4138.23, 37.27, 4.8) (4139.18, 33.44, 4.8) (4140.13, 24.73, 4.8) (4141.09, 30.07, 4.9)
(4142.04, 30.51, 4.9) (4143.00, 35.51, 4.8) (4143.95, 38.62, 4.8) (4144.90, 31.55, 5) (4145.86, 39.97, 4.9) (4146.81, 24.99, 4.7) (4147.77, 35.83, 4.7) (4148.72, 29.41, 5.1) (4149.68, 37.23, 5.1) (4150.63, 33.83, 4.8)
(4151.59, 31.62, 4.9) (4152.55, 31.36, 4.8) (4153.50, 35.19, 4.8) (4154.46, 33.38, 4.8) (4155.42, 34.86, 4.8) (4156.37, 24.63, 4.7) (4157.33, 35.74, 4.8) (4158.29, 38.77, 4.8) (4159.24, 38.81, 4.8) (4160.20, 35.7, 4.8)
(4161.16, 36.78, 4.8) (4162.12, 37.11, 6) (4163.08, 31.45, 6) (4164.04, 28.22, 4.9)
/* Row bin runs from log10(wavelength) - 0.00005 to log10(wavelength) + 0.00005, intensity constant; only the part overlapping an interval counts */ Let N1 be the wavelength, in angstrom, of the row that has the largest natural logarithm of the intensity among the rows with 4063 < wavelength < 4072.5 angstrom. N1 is 4068.31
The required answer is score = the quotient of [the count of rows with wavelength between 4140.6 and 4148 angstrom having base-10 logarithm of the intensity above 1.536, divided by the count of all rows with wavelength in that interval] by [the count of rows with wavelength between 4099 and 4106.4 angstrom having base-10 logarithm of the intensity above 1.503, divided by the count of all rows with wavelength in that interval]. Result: 1.00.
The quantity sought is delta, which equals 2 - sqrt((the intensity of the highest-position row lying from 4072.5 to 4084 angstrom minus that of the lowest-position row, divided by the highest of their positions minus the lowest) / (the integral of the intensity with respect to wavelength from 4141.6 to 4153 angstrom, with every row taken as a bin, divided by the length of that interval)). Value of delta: 1.87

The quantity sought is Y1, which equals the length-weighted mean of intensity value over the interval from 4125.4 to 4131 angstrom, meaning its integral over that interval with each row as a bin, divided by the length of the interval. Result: 33.3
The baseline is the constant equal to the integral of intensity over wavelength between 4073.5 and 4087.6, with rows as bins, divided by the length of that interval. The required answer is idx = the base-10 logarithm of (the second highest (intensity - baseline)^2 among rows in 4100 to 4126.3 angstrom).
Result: 2.20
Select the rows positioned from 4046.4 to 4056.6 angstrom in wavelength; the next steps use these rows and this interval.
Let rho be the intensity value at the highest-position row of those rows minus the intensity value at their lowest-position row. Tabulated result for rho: -4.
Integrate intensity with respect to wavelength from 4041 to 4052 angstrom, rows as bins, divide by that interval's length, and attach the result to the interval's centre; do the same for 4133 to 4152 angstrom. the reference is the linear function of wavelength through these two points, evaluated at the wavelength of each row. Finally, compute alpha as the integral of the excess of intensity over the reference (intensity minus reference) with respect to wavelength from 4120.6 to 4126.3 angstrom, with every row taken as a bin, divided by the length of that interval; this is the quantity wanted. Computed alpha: -4.1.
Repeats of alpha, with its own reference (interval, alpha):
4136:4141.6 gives -1.3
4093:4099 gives -2.5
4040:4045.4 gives 3.1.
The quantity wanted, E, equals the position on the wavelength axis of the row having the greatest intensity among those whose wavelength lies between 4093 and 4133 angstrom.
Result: 4104.07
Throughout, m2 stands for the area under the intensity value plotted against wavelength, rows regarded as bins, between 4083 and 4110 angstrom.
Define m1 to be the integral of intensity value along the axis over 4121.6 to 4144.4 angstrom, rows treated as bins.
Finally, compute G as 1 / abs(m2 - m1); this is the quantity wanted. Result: 0.006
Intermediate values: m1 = 741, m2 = 906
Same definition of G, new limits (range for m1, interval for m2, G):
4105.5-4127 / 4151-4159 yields 0.002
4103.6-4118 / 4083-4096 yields 0.014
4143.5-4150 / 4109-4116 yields 0.101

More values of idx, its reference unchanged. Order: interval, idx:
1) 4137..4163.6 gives 1.84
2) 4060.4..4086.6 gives 2.19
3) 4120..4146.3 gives 1.82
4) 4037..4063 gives 2.26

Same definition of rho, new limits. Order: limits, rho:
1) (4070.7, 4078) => 0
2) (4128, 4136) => 4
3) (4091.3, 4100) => -6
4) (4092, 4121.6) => 1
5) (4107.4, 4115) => -8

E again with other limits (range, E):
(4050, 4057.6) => 4054.29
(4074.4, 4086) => 4083.33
